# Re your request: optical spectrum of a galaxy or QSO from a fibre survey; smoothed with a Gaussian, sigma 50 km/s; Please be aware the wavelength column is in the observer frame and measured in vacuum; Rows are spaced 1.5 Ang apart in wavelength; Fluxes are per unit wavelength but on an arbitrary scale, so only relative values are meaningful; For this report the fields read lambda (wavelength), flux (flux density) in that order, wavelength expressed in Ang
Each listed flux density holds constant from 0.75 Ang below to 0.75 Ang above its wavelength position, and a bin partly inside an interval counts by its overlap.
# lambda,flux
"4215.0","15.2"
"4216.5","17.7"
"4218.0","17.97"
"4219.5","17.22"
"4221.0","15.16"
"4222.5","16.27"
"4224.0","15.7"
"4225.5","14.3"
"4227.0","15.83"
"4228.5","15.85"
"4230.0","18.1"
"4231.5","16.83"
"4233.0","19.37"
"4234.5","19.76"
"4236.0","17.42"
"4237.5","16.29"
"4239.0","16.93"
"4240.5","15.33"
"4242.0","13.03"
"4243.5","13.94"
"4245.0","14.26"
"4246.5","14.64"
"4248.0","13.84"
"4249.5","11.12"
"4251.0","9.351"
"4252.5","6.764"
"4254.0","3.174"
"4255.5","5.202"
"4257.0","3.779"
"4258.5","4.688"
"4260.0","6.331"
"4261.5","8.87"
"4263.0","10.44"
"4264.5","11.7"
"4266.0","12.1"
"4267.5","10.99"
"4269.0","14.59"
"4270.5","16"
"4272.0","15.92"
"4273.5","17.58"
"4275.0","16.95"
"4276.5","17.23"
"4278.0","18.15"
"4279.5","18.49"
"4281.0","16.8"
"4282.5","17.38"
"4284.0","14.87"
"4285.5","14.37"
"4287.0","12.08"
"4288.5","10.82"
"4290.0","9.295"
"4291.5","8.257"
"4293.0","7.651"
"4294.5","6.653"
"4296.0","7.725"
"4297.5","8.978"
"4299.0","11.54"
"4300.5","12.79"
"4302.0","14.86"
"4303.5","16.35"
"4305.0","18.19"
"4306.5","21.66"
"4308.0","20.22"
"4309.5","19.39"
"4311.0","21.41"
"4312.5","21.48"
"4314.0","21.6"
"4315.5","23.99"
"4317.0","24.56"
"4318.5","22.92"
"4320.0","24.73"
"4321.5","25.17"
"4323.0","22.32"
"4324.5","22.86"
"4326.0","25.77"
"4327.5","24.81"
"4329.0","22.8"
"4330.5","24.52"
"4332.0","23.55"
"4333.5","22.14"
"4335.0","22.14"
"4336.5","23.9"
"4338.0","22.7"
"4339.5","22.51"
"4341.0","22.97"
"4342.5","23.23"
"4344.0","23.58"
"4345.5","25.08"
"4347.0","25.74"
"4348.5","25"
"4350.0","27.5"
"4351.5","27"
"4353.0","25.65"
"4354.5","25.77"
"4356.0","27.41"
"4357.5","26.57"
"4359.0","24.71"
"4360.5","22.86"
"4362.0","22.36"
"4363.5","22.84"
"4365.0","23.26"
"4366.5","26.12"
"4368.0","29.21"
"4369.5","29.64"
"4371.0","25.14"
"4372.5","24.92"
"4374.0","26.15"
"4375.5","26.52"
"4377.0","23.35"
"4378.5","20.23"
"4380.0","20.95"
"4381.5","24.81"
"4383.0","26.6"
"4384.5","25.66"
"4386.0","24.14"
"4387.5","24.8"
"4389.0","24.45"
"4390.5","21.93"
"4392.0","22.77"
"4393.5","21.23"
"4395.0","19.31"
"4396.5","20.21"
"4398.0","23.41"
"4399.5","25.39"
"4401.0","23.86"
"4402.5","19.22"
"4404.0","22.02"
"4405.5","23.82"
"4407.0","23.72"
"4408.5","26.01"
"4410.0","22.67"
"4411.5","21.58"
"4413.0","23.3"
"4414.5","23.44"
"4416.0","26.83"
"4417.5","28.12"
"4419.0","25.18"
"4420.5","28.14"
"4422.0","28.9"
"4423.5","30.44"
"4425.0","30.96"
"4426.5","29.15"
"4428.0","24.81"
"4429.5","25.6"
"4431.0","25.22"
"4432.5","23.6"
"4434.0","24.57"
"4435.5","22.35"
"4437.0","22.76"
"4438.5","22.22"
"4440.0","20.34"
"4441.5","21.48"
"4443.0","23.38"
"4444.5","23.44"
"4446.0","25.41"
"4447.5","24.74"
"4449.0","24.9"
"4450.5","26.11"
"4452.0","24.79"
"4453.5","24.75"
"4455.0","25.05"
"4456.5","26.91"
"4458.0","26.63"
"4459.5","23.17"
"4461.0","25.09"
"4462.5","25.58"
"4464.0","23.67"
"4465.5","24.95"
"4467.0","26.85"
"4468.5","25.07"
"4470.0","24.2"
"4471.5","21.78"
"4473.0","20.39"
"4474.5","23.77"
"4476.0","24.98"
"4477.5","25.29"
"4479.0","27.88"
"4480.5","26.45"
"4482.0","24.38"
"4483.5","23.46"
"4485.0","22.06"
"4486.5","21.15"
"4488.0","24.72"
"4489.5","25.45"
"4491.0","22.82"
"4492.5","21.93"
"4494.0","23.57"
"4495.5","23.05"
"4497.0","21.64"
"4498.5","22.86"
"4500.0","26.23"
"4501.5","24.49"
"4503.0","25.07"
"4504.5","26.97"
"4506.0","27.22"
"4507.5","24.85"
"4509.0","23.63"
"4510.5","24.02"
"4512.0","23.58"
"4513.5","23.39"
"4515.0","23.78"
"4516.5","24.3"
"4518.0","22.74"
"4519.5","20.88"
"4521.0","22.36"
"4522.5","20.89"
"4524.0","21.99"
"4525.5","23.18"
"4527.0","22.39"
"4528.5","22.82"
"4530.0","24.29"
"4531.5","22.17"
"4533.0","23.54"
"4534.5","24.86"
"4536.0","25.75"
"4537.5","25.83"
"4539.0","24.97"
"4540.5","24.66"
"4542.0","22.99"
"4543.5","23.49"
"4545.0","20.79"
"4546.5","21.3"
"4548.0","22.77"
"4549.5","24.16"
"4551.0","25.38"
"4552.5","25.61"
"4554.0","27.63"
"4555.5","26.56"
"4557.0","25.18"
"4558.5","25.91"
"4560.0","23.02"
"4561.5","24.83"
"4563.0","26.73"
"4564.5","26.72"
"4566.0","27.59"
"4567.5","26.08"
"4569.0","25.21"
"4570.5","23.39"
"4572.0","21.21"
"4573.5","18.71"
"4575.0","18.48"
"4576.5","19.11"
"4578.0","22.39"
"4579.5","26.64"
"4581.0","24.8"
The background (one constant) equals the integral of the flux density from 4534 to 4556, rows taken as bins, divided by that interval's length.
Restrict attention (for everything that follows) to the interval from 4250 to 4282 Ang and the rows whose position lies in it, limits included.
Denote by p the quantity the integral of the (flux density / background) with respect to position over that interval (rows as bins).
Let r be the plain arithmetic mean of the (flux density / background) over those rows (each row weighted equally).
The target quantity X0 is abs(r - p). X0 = 15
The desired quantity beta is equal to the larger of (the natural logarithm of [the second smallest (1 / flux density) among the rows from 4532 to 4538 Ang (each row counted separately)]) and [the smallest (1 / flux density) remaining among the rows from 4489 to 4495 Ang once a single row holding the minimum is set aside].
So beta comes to 0.0424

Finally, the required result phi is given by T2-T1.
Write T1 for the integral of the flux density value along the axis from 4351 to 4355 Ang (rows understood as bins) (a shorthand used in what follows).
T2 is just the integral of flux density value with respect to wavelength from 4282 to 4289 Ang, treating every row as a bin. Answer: -7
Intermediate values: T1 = 104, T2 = 97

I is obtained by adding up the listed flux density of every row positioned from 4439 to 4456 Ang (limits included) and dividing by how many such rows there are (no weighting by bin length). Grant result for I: 24.0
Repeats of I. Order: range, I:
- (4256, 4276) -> 11.5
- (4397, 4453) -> 24.6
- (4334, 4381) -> 24.7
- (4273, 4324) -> 16.7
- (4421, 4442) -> 25.2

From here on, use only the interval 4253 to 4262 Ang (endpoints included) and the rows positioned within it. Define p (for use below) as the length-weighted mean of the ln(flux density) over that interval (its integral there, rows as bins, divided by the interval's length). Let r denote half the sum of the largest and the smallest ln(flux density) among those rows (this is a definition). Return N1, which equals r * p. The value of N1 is 2.7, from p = 1.610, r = 1.67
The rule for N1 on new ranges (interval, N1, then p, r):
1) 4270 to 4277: 7.9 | 2.817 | 2.82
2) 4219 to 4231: 7.7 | 2.773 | 2.78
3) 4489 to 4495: 10.0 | 3.149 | 3.16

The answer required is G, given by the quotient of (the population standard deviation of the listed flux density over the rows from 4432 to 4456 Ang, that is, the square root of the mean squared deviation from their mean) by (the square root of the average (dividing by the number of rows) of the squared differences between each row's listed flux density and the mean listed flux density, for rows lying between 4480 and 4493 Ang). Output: 0.9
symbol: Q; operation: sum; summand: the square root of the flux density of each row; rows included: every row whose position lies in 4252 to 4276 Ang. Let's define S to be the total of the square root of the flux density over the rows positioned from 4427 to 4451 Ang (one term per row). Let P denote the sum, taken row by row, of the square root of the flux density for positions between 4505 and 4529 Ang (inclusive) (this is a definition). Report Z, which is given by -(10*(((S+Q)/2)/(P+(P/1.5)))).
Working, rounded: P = 77.1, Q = 50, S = 78.03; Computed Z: -4.97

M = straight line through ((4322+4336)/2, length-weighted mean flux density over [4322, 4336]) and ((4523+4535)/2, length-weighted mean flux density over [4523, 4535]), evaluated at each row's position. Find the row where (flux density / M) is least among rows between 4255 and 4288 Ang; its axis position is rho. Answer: 4257.0 Ang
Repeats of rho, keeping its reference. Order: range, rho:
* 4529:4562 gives 4545.0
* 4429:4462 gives 4440.0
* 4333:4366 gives 4333.5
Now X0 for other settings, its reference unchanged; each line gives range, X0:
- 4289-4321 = 21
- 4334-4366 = 31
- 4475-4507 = 31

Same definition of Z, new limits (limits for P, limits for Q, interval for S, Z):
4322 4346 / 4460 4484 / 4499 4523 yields -6.11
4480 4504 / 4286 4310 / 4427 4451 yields -5.18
